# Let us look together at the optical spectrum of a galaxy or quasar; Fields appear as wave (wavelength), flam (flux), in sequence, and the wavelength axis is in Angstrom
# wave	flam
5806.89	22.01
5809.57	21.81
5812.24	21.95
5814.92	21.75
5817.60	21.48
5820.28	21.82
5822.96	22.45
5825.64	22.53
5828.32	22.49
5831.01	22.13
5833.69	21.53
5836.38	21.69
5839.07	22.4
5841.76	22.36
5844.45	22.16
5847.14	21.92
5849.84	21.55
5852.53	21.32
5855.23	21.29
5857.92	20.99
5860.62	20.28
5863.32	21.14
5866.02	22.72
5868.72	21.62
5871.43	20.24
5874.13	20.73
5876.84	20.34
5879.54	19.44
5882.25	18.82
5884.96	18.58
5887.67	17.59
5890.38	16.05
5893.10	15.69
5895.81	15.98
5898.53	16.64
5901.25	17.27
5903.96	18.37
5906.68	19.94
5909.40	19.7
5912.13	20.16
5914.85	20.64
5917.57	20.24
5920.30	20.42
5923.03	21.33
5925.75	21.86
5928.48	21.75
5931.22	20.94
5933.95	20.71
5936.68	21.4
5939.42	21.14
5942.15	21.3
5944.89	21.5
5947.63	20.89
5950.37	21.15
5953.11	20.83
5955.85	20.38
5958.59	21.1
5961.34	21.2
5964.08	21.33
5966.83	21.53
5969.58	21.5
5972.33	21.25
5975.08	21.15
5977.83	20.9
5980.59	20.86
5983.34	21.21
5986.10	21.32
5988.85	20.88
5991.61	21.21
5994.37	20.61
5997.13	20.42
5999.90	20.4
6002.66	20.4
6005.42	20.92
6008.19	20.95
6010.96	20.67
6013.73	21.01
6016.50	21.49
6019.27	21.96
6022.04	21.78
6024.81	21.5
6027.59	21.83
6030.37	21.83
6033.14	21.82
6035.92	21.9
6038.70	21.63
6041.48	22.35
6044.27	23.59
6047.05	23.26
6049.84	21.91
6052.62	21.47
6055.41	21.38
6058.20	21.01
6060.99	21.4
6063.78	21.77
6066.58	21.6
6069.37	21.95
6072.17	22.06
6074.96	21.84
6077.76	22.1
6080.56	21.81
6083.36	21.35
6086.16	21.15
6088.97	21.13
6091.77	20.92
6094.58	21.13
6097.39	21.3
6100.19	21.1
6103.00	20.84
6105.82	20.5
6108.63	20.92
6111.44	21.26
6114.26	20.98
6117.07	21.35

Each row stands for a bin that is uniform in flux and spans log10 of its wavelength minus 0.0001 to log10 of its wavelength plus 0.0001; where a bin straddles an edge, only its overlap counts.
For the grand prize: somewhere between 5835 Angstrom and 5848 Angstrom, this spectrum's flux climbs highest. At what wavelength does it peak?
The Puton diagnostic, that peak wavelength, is 5839.07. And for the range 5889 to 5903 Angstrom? 5901.25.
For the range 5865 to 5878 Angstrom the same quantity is 5866.02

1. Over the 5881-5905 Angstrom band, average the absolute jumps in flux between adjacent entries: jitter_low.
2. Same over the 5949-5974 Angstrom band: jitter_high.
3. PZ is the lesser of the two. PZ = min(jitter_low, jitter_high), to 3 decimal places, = 0.275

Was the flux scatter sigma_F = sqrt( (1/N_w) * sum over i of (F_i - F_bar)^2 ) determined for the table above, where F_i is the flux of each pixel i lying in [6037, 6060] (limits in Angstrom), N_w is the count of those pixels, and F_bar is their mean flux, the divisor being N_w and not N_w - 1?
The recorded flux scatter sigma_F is 0.86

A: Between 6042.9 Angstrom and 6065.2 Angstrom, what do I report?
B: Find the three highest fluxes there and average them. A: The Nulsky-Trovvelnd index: 22.9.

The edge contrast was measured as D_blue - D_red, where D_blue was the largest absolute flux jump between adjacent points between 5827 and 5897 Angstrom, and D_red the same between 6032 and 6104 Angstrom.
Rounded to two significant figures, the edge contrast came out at 0.23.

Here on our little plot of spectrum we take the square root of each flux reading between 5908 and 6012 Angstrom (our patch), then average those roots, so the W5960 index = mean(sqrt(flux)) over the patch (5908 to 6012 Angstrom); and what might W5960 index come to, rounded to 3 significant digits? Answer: 4.58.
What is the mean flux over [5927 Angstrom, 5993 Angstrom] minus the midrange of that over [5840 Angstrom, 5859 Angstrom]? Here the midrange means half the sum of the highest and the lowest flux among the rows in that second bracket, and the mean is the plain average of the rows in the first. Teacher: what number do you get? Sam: -0.5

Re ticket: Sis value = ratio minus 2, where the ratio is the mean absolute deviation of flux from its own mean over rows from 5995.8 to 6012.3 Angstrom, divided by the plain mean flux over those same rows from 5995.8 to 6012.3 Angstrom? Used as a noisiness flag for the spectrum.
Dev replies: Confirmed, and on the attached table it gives -1.99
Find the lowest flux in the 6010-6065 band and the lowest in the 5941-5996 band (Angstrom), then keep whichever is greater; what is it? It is 20.7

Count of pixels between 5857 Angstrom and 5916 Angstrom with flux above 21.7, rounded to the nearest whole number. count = 1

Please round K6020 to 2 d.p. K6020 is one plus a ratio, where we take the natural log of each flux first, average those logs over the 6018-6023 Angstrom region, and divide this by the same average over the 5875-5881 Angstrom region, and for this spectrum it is 2.03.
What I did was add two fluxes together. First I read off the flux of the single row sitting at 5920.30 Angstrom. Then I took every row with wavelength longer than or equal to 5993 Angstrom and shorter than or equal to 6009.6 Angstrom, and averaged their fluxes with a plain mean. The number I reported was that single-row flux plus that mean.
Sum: 41.0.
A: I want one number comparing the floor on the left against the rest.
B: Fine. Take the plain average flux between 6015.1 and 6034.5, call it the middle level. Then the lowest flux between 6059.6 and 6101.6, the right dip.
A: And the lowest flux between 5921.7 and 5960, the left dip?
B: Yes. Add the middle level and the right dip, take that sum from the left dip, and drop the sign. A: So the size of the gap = 22.3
